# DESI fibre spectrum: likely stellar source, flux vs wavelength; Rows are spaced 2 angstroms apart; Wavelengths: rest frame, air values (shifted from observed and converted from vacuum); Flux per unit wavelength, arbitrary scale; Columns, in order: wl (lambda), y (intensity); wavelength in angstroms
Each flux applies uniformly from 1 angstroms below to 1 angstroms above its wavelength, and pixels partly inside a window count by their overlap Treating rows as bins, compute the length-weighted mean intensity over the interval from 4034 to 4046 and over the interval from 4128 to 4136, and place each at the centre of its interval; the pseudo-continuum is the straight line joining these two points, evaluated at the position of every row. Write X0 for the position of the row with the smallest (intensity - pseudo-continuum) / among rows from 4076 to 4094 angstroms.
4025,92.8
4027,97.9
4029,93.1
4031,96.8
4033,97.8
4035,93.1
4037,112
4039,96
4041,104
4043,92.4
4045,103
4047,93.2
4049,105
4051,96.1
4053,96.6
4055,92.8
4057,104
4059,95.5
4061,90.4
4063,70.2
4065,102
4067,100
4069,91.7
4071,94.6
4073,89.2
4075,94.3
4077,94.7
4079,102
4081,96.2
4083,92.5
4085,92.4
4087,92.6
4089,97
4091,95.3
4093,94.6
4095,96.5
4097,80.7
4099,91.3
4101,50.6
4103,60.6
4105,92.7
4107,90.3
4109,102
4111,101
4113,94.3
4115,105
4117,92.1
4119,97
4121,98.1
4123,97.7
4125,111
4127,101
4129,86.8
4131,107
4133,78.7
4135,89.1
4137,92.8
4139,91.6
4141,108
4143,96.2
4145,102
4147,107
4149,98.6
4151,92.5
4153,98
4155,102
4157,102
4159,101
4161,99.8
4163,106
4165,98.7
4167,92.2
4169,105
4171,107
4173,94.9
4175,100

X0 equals 4083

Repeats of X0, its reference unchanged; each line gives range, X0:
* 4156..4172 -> 4167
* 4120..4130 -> 4129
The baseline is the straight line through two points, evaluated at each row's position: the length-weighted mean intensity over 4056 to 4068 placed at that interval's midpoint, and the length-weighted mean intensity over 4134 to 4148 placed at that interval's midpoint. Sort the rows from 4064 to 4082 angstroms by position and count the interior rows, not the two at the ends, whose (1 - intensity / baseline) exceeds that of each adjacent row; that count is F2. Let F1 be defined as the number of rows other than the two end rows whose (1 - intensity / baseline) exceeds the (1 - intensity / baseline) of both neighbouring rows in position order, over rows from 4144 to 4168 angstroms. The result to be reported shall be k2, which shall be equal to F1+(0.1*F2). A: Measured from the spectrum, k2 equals 2.2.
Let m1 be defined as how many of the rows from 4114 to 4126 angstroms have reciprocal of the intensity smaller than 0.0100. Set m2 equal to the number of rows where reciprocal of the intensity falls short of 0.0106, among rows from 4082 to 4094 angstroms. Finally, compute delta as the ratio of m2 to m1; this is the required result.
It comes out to 1.5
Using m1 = 2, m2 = 3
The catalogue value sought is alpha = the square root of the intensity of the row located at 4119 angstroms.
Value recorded 9.8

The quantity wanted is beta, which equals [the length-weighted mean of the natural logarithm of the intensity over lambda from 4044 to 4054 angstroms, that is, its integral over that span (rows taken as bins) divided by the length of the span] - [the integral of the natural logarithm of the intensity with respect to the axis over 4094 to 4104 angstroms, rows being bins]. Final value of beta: -38.4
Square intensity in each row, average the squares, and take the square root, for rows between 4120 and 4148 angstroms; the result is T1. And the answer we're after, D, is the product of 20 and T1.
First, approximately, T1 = 98.0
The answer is 1961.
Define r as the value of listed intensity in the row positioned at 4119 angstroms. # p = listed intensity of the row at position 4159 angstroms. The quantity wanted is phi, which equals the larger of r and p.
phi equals 101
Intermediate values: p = 101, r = 97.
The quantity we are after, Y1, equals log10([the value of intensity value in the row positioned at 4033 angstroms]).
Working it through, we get 1.99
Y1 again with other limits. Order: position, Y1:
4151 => 1.97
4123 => 1.99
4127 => 2.00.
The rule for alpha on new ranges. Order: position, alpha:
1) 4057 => 10.2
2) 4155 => 10.1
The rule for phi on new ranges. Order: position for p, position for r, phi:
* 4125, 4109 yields 111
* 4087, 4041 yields 104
